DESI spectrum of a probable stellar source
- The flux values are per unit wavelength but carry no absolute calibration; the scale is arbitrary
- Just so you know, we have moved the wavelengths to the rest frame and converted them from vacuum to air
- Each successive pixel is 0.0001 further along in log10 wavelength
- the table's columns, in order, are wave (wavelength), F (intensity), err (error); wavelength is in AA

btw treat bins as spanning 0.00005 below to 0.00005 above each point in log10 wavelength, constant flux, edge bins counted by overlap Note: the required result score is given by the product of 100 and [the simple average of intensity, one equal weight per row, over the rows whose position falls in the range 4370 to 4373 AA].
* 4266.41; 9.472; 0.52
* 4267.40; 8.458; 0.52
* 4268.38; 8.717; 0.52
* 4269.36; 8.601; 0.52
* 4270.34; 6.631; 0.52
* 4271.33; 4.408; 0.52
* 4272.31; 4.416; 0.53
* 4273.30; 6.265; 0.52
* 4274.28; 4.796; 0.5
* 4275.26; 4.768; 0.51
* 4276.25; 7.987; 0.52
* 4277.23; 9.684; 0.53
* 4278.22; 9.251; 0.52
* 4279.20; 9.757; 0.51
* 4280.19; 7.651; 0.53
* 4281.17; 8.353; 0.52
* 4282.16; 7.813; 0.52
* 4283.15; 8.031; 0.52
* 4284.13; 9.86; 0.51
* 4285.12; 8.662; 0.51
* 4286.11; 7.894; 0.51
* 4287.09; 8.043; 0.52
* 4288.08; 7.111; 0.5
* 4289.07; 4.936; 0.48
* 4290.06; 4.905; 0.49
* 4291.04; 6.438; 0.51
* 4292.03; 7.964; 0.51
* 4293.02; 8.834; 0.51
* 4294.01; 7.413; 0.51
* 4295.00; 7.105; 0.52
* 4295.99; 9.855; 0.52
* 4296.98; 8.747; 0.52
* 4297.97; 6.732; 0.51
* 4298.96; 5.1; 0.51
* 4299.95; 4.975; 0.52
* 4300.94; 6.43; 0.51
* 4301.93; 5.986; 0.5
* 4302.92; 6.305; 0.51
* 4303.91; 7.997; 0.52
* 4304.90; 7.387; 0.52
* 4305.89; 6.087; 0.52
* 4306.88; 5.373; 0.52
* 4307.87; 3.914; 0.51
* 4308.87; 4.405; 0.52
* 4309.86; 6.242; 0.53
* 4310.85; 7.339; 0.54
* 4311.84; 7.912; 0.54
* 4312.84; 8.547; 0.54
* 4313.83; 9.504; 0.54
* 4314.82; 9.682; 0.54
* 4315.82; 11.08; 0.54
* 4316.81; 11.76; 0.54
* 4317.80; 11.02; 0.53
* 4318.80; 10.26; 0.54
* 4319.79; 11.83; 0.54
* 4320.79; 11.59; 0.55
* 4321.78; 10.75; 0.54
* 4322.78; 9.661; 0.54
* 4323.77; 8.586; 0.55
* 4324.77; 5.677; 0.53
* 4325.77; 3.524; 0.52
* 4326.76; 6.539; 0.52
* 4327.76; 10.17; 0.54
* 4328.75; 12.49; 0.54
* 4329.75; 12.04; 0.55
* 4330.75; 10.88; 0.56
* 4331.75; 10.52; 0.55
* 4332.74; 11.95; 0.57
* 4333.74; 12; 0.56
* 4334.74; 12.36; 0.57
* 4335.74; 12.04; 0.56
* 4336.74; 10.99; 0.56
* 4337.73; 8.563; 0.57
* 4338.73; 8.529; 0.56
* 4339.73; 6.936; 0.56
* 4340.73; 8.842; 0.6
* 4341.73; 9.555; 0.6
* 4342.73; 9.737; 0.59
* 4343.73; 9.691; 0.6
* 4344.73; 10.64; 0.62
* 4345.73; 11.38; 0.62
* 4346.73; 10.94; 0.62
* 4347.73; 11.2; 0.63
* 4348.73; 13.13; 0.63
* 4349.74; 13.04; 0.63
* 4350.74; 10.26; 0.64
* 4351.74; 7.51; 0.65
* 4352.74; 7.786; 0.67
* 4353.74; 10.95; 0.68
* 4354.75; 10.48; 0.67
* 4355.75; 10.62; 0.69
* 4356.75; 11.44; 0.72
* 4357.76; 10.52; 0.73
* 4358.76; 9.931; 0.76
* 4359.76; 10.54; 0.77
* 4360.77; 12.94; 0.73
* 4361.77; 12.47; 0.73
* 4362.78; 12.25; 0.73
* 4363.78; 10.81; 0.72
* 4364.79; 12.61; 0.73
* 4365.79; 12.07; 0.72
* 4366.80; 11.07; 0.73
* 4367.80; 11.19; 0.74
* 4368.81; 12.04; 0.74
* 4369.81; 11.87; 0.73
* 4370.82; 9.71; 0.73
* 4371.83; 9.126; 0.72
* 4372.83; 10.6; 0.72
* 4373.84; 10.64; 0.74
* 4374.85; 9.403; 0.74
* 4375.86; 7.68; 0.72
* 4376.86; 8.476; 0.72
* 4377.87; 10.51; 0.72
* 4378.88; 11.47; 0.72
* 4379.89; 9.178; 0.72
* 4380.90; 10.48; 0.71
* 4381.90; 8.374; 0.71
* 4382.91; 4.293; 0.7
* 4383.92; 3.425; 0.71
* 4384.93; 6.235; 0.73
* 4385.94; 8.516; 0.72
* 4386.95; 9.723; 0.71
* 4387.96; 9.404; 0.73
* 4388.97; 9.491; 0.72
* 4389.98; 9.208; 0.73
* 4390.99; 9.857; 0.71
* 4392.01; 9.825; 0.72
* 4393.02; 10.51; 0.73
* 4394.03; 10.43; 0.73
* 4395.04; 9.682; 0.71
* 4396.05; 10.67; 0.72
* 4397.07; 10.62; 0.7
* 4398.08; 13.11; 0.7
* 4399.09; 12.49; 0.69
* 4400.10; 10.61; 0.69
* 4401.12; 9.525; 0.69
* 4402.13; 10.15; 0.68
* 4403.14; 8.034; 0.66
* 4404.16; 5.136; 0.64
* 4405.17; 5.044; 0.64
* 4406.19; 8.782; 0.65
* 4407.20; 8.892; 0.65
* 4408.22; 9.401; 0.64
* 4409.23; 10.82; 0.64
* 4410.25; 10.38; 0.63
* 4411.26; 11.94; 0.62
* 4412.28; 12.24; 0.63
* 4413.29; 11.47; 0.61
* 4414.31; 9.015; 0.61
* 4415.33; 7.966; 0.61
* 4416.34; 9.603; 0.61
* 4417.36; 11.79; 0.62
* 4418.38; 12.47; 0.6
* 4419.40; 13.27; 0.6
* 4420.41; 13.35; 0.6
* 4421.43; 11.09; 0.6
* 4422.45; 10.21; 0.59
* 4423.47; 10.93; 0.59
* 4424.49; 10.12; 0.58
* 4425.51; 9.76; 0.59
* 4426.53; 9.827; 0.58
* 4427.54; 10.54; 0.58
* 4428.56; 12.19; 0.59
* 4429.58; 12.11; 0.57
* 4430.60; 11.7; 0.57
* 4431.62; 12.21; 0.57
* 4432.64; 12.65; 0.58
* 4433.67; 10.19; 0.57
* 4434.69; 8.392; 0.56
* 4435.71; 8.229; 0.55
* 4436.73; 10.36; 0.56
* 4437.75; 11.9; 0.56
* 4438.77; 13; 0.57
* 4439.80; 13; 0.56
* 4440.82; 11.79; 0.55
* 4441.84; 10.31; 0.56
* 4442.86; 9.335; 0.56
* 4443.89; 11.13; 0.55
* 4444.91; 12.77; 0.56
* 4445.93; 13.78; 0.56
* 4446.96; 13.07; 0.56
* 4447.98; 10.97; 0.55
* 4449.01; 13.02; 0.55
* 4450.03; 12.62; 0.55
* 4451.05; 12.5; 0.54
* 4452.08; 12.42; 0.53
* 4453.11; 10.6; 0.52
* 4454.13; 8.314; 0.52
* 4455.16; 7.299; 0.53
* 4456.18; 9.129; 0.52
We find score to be 981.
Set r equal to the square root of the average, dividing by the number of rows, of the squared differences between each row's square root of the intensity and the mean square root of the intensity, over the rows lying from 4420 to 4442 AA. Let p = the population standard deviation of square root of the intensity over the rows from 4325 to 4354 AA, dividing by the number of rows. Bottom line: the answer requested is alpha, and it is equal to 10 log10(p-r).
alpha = -8.0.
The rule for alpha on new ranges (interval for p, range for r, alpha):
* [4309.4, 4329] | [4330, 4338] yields -6.3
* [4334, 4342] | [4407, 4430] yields -11.5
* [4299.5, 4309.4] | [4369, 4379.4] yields -13.0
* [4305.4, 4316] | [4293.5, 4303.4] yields -8.4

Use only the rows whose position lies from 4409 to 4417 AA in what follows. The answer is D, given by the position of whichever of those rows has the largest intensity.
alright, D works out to 4412.28 AA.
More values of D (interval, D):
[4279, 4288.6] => 4284.13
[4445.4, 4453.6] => 4445.93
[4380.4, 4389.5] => 4380.90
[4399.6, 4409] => 4400.10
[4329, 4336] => 4334.74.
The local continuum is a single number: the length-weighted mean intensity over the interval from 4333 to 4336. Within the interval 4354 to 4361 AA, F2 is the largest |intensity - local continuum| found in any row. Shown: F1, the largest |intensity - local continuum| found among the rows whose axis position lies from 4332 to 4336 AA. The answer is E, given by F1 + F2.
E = 2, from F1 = 0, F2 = 2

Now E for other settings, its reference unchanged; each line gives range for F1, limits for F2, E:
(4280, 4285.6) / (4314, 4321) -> 7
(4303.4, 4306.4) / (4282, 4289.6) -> 13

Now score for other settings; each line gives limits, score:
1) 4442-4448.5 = 1184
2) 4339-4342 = 844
